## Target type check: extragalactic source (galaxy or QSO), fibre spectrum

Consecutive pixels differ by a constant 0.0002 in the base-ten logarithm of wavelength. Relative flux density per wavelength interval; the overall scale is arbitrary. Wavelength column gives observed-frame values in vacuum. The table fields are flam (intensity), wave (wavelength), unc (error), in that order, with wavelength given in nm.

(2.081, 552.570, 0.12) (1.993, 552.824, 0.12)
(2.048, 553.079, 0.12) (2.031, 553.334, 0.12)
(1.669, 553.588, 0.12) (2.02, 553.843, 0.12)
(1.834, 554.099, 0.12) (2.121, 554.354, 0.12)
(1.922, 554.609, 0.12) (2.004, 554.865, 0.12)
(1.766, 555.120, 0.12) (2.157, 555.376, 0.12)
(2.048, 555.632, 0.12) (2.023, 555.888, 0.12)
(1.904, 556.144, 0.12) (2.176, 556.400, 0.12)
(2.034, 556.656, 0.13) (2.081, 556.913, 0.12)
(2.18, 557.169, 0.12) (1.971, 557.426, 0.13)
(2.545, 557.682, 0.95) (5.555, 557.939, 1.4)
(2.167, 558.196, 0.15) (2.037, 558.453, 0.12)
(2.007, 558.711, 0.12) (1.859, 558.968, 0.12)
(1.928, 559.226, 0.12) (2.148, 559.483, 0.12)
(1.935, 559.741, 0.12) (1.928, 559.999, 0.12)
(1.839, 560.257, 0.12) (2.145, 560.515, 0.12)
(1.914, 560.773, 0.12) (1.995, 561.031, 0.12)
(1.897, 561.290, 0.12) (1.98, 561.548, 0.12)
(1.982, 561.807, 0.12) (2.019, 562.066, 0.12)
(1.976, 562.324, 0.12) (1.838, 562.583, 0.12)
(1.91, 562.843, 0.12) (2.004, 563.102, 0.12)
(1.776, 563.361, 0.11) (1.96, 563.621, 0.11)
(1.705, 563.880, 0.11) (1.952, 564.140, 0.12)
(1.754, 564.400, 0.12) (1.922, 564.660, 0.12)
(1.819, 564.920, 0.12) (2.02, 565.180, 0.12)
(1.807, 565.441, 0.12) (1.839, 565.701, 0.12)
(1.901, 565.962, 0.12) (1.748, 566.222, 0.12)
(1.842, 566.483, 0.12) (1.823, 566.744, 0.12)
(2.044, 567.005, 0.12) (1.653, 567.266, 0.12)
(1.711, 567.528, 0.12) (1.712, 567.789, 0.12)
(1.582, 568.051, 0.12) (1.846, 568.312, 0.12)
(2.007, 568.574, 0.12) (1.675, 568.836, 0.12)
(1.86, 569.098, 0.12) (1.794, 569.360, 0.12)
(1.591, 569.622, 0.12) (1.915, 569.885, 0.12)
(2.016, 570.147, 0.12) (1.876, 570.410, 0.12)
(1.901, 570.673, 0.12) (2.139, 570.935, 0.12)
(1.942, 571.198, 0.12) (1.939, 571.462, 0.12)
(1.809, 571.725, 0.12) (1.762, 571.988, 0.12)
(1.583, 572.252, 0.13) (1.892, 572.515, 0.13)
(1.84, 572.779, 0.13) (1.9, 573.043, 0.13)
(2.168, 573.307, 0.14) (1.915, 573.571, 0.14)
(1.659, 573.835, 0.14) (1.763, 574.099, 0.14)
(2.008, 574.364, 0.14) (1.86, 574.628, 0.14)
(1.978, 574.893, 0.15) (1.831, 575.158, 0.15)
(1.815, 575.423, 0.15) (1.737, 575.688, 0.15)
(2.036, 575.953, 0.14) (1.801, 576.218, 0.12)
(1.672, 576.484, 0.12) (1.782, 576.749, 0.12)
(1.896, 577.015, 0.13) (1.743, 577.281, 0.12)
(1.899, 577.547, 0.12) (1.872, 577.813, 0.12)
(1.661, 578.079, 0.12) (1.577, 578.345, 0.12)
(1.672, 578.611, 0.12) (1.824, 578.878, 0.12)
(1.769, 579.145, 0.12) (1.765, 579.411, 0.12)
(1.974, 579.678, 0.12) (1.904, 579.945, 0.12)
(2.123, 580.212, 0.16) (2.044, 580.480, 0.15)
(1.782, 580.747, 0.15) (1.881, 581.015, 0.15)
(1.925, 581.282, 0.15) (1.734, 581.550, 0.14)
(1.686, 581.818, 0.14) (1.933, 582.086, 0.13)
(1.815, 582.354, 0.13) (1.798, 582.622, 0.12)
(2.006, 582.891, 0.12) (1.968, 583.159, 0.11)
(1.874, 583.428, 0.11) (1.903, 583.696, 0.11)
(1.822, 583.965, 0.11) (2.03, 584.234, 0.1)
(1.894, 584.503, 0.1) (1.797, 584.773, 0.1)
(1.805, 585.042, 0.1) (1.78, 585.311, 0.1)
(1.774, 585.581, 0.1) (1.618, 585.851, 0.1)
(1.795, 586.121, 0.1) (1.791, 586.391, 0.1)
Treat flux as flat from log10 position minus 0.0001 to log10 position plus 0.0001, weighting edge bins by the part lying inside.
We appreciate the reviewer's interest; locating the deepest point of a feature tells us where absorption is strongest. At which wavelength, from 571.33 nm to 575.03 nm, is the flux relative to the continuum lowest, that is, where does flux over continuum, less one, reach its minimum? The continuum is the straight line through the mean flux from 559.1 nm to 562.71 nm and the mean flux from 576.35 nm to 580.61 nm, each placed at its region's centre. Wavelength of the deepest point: 572.252 nm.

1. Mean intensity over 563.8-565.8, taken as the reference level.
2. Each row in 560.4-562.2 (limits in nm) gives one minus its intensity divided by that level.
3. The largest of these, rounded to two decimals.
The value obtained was -0.02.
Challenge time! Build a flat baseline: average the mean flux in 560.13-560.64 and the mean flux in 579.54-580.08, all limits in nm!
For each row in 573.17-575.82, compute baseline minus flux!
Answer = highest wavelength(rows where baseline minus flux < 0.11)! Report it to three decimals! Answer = 574.893 nm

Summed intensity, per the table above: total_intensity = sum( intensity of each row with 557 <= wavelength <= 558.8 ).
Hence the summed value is 18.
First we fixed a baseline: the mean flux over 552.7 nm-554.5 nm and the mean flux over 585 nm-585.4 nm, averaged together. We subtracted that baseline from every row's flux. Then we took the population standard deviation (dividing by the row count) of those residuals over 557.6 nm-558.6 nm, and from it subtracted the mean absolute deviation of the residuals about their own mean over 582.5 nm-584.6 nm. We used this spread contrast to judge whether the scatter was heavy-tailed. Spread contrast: 1.4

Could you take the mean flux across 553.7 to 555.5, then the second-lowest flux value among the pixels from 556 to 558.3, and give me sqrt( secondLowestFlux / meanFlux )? 1.00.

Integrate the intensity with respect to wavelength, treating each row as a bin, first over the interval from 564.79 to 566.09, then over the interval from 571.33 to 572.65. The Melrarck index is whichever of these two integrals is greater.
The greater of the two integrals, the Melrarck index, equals 2.44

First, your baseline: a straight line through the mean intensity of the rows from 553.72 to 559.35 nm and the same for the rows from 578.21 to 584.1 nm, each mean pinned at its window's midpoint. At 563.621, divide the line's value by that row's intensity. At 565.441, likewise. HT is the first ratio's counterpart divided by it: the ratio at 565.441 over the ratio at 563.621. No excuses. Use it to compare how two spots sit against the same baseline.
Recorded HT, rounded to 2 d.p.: 1.07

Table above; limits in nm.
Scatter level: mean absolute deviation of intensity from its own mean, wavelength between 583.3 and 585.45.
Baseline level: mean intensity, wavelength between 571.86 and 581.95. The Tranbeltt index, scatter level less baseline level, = -1.77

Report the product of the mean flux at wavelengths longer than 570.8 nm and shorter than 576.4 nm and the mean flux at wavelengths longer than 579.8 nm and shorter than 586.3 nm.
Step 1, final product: 3.49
